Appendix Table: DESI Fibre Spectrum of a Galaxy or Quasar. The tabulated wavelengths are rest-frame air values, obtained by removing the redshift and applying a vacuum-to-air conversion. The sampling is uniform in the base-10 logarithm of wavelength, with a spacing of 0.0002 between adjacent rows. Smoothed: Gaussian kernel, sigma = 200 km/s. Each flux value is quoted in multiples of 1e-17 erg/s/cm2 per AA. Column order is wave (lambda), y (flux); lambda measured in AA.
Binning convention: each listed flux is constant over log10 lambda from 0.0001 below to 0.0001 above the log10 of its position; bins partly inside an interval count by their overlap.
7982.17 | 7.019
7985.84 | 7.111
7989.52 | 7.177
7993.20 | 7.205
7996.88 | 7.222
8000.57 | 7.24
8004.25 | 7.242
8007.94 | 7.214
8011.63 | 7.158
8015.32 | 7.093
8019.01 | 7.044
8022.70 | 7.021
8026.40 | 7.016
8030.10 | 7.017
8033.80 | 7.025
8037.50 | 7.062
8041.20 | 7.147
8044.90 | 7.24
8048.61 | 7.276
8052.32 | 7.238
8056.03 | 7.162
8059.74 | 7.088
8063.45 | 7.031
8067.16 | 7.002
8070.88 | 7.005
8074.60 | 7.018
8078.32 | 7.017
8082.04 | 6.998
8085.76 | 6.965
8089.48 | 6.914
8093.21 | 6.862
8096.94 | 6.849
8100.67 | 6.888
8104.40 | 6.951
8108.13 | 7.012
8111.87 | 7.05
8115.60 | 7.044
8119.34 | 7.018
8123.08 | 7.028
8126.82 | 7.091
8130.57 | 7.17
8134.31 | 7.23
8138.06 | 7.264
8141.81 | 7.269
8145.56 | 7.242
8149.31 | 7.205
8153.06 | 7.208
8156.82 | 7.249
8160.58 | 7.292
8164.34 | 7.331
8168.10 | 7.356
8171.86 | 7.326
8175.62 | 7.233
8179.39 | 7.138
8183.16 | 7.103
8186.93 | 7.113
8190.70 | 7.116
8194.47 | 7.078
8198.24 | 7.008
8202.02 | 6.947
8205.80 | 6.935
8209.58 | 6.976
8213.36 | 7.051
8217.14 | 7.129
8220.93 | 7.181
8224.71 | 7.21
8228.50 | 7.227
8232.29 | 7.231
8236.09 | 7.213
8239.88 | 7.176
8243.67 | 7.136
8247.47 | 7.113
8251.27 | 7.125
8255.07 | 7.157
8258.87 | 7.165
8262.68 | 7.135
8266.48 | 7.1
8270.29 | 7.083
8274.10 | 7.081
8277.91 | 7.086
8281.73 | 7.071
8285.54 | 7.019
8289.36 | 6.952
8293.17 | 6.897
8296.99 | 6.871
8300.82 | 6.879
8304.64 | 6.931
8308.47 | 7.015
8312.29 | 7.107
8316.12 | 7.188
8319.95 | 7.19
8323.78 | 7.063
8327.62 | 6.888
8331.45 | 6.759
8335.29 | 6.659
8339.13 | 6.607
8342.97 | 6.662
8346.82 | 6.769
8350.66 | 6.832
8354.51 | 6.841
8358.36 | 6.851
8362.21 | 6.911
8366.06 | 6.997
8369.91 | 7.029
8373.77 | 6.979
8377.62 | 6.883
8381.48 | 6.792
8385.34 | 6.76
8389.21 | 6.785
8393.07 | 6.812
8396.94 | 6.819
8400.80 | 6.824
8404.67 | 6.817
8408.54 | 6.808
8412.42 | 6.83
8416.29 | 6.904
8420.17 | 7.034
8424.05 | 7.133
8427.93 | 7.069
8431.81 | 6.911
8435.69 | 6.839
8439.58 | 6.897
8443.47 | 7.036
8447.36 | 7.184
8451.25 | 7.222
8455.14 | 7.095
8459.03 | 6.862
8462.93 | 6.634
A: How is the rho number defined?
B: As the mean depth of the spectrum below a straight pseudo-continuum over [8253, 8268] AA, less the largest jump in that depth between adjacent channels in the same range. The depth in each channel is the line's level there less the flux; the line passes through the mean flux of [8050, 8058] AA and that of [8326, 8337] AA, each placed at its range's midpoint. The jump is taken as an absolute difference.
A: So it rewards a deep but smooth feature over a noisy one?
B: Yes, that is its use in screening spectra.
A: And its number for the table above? -0.29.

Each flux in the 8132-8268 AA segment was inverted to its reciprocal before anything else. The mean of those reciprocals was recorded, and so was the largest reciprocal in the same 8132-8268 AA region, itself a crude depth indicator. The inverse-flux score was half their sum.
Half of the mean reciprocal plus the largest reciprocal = 0.1419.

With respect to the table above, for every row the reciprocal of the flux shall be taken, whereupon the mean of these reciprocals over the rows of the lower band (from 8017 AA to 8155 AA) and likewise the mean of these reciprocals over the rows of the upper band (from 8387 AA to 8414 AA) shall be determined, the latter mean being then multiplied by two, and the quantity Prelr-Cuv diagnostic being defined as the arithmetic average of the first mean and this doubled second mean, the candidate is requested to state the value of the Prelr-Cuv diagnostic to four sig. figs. 0.2175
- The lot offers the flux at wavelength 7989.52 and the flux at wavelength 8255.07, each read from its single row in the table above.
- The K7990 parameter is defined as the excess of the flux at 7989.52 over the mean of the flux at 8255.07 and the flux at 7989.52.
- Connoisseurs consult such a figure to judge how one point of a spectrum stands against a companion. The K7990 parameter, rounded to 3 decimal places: 0.010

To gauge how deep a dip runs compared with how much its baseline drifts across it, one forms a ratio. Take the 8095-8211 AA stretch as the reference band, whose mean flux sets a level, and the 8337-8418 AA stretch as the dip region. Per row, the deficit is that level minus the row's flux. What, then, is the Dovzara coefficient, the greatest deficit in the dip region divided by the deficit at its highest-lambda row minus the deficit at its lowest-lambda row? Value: -1.7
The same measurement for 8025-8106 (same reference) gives 4.2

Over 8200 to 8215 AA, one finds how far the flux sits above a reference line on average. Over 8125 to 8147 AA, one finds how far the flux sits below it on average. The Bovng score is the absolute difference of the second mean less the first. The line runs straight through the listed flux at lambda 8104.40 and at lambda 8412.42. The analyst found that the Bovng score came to 0.3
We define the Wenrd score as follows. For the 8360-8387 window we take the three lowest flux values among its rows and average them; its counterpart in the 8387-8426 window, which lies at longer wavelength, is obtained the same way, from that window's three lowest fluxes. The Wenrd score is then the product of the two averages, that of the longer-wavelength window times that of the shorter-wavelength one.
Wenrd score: 46.33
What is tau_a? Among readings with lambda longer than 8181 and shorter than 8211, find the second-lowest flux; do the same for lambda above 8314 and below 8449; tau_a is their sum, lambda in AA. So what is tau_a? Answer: 13.6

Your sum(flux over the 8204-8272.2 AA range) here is 128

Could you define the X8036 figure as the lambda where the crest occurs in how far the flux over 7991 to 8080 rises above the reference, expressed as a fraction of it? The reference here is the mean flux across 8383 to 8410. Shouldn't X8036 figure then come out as 8048.61 AA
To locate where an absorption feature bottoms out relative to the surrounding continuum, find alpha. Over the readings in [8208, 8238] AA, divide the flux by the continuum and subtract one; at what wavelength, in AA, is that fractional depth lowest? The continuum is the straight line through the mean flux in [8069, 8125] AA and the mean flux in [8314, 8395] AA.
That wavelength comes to 8209.58 AA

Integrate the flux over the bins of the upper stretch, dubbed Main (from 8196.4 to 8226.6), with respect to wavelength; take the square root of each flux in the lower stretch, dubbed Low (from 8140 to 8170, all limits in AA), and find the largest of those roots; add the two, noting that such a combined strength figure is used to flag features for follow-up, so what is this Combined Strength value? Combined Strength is 216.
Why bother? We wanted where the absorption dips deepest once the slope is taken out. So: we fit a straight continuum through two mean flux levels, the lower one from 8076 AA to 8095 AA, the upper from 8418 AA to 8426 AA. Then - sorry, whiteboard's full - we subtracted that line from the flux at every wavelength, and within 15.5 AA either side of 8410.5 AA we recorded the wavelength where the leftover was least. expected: 8408.54 AA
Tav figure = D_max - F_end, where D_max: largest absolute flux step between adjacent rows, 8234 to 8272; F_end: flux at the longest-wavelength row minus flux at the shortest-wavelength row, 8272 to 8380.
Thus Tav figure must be 0.2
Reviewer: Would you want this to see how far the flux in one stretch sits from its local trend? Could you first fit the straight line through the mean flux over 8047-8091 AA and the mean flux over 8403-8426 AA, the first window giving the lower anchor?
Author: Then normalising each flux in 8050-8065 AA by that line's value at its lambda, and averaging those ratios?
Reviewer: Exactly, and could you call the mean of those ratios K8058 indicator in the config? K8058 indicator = 1.01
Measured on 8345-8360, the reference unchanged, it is 0.98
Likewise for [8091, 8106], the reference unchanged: 0.98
